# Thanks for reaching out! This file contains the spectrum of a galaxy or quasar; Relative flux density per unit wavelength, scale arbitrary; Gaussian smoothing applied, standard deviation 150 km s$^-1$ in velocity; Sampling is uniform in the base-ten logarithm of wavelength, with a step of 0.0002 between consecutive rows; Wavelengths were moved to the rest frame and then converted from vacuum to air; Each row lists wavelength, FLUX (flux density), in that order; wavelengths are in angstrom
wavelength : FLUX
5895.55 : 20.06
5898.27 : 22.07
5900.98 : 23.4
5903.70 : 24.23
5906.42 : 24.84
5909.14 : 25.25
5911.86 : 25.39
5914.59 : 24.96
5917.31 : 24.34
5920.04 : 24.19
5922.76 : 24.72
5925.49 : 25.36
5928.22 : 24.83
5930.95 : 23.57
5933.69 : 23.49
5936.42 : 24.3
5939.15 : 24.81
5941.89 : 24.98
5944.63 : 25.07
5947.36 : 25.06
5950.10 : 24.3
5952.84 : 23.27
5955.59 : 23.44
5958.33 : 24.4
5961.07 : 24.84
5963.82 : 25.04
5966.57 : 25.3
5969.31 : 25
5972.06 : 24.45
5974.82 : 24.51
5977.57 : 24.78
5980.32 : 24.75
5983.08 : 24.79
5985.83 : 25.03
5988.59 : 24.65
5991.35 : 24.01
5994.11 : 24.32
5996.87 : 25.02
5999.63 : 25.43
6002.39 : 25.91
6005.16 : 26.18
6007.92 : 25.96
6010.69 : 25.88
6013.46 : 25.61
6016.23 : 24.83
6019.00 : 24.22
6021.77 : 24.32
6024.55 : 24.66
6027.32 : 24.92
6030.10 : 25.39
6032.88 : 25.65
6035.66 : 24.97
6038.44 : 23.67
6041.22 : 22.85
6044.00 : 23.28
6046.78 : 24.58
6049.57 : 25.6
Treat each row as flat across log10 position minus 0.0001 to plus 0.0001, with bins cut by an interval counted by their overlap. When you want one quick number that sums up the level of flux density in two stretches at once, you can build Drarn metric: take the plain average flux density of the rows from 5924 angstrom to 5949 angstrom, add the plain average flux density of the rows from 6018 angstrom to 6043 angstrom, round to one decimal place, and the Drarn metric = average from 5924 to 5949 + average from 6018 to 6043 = 49.1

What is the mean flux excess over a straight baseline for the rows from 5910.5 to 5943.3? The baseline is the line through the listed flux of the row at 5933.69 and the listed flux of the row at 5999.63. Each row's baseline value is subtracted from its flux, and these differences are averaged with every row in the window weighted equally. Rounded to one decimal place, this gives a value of 1.3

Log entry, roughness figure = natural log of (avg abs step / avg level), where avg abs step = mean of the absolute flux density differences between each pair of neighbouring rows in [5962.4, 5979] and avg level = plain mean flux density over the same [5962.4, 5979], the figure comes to -4.46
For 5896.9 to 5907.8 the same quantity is -3.24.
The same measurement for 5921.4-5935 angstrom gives -3.66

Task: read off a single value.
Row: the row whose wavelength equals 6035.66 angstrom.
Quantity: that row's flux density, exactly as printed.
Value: 24.97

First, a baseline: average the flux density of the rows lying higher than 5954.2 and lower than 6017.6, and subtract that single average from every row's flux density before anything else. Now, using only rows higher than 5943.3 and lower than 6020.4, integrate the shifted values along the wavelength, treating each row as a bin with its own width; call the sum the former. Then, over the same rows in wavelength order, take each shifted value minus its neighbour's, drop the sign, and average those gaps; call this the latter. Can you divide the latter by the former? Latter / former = -0.049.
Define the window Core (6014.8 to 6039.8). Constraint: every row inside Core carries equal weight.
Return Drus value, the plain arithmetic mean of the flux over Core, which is 24.7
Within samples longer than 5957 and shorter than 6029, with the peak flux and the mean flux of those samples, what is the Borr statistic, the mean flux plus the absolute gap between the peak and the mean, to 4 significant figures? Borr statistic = 26.18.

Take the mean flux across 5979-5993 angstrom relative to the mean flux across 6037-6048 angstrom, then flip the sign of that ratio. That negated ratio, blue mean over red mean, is -1.04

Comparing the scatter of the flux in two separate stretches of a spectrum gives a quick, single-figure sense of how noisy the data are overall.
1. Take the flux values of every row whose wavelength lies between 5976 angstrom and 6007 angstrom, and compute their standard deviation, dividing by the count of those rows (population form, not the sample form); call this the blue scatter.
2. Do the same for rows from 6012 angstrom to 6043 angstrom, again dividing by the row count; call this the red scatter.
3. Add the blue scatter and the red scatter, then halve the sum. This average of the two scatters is 0.710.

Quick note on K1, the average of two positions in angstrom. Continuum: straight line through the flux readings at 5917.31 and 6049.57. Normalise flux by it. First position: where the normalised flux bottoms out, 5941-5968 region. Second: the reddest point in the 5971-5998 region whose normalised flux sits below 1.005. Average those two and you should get 5974.9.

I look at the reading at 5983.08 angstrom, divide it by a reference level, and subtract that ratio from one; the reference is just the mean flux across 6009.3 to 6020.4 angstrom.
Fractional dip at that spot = 0.014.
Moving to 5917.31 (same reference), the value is 0.032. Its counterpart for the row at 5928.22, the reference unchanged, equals 0.012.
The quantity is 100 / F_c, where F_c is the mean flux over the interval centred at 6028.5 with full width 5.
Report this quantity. 3.98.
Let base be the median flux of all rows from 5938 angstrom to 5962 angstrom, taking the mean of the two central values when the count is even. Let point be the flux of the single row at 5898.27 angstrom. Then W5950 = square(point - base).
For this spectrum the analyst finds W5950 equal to 7.5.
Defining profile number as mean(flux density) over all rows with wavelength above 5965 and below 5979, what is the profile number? 24.8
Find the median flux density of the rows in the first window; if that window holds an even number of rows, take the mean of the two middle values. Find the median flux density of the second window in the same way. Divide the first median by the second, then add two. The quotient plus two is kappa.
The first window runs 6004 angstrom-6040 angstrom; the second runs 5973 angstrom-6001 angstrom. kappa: 3.008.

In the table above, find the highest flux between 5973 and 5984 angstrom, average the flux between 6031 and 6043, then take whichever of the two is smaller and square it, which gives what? 590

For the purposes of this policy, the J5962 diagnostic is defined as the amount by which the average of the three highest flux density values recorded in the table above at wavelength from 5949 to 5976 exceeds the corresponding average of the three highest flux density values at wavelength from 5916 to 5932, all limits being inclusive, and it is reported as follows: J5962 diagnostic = 0.143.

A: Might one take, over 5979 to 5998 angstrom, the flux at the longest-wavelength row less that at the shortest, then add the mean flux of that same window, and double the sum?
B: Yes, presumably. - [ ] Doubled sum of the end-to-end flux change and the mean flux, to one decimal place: 49.8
